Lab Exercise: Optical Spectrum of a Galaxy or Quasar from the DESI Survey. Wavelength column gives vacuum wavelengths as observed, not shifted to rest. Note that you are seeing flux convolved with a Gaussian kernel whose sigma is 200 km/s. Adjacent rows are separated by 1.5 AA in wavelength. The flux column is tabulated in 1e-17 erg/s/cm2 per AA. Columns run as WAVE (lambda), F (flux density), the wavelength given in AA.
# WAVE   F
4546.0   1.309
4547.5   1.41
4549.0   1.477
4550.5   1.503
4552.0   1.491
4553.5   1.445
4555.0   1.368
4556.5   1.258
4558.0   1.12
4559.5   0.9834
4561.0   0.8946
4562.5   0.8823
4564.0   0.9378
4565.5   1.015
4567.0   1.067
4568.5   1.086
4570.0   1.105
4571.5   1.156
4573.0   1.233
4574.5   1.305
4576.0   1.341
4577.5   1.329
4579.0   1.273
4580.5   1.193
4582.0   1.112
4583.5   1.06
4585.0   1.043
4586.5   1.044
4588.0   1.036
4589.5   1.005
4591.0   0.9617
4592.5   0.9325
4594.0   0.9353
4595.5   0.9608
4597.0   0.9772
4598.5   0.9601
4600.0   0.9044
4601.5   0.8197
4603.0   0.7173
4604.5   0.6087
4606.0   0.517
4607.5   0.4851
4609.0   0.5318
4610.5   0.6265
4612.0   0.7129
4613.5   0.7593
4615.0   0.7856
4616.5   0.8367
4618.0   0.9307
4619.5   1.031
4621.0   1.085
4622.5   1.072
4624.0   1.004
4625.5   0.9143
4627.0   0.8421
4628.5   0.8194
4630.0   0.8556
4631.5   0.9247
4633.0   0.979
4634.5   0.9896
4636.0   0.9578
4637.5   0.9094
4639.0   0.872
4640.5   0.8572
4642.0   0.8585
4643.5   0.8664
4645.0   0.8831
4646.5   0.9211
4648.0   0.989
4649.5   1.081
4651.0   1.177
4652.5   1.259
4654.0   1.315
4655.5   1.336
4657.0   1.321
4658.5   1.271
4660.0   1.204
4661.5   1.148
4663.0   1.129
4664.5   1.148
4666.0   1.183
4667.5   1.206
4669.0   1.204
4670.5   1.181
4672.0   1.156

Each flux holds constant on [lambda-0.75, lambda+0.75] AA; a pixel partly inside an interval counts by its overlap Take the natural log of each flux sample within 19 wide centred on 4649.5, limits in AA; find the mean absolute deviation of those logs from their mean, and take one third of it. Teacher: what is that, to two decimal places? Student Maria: 0.06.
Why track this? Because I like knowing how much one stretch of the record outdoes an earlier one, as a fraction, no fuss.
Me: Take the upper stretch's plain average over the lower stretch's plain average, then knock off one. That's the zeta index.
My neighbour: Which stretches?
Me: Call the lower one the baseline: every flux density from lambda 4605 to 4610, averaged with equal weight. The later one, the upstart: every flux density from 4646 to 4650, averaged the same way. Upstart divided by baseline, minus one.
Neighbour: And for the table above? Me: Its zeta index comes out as 0.9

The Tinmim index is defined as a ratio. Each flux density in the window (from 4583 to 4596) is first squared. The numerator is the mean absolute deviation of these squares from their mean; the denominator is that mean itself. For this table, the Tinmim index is 0.089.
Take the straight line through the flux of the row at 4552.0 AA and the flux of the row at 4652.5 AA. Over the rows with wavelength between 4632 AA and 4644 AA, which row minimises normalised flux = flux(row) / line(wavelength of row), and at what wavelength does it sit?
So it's 4640.5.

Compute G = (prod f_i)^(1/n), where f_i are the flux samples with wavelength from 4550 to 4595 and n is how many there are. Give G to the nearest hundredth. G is 1.12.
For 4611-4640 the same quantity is 0.90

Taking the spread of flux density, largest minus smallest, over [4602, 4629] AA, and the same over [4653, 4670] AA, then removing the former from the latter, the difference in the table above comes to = -0.39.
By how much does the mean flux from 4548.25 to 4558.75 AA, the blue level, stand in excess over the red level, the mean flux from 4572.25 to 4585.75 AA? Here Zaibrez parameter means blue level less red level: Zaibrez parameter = 0.17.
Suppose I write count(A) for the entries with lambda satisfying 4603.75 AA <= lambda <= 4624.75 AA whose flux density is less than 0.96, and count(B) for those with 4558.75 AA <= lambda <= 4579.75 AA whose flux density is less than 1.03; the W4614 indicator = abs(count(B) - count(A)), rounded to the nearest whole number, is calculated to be 5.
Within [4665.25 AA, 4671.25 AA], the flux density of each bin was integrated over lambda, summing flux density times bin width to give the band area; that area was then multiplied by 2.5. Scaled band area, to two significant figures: 18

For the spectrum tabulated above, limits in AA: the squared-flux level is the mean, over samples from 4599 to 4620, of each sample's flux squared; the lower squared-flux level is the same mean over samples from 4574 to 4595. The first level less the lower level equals -0.69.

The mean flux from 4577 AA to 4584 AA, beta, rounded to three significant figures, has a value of 1.19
